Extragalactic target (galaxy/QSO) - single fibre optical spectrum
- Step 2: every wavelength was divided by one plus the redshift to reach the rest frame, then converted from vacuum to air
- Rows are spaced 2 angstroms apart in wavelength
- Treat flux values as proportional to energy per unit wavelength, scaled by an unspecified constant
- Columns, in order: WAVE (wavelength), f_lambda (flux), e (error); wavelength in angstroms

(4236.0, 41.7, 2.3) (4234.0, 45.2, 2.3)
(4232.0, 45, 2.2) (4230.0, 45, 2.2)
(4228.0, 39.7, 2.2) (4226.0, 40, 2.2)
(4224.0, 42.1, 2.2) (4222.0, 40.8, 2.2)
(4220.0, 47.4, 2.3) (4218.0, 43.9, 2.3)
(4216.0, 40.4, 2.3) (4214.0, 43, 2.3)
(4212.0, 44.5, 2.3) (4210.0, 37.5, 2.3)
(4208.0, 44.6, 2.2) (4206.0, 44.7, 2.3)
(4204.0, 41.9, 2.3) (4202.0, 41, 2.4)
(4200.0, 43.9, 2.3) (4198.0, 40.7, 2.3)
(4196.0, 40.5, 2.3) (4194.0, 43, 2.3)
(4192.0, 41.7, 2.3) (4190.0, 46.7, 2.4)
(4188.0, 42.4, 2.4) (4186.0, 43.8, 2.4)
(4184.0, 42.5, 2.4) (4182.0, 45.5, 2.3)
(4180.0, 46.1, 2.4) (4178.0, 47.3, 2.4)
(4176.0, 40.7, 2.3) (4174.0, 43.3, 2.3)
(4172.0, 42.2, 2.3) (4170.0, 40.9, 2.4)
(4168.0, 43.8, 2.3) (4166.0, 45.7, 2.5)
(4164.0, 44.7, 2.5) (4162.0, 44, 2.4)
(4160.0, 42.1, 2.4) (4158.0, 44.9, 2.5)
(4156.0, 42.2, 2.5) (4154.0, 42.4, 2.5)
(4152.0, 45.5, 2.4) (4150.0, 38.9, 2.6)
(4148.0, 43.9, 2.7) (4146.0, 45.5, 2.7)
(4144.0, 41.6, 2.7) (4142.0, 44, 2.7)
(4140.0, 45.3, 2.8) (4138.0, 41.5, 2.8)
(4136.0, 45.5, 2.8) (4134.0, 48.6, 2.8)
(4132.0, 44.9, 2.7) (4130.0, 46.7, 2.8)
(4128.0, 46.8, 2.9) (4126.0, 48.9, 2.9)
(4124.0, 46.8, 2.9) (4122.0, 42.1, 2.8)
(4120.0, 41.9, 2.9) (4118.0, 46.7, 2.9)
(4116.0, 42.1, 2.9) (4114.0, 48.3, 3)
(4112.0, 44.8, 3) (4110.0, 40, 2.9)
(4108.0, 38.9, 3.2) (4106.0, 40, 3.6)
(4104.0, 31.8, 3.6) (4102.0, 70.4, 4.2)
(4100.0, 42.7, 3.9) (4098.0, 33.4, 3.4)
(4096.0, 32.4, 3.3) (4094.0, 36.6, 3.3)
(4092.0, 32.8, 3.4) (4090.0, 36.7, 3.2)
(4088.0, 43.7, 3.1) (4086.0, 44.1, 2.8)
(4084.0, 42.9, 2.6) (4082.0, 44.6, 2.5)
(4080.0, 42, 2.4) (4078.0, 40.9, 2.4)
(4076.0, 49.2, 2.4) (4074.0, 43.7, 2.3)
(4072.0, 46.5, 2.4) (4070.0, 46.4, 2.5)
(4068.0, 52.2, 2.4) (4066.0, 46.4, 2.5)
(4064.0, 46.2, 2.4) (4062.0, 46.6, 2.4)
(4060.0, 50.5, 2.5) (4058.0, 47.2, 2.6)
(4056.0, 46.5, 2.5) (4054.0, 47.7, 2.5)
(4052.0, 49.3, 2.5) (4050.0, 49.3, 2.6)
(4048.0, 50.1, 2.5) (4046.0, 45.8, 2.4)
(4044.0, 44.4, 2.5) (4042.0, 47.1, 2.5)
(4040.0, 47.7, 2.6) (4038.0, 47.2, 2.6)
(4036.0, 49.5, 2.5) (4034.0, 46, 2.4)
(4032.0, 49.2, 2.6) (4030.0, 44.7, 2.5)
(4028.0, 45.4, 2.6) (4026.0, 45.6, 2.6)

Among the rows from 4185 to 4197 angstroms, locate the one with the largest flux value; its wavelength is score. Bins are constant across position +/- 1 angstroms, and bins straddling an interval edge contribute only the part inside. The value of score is 4190.0 angstroms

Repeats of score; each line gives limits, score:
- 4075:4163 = 4102.0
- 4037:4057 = 4048.0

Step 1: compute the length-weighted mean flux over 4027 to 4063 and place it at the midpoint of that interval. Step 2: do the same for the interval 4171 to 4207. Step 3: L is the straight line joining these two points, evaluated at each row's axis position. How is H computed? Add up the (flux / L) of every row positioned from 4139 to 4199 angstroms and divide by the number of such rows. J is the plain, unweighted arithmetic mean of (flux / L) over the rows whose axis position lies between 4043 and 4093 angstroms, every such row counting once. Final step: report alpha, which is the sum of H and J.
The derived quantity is 1.96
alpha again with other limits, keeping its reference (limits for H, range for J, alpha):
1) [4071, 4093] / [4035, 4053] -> 1.92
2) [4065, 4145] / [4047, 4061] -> 1.99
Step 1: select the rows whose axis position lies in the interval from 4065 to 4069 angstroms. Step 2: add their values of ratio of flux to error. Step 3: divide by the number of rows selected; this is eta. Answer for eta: 20.2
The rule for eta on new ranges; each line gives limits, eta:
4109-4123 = 15.0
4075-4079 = 18.8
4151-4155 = 18.0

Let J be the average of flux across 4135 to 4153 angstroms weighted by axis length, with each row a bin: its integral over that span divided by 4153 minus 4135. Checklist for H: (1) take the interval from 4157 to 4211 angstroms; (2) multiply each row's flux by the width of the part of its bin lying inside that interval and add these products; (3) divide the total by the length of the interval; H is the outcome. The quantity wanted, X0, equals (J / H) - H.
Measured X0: -42.2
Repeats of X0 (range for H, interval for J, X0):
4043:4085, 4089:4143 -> -45.7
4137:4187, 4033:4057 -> -42.4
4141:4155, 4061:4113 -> -42.1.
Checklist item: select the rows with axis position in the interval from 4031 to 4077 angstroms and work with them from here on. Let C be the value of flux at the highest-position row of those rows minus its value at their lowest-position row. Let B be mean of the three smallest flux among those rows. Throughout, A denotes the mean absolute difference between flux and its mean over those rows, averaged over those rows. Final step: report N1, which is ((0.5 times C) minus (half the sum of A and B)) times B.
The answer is -1032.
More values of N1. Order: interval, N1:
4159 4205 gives -864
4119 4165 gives -810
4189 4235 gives -833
